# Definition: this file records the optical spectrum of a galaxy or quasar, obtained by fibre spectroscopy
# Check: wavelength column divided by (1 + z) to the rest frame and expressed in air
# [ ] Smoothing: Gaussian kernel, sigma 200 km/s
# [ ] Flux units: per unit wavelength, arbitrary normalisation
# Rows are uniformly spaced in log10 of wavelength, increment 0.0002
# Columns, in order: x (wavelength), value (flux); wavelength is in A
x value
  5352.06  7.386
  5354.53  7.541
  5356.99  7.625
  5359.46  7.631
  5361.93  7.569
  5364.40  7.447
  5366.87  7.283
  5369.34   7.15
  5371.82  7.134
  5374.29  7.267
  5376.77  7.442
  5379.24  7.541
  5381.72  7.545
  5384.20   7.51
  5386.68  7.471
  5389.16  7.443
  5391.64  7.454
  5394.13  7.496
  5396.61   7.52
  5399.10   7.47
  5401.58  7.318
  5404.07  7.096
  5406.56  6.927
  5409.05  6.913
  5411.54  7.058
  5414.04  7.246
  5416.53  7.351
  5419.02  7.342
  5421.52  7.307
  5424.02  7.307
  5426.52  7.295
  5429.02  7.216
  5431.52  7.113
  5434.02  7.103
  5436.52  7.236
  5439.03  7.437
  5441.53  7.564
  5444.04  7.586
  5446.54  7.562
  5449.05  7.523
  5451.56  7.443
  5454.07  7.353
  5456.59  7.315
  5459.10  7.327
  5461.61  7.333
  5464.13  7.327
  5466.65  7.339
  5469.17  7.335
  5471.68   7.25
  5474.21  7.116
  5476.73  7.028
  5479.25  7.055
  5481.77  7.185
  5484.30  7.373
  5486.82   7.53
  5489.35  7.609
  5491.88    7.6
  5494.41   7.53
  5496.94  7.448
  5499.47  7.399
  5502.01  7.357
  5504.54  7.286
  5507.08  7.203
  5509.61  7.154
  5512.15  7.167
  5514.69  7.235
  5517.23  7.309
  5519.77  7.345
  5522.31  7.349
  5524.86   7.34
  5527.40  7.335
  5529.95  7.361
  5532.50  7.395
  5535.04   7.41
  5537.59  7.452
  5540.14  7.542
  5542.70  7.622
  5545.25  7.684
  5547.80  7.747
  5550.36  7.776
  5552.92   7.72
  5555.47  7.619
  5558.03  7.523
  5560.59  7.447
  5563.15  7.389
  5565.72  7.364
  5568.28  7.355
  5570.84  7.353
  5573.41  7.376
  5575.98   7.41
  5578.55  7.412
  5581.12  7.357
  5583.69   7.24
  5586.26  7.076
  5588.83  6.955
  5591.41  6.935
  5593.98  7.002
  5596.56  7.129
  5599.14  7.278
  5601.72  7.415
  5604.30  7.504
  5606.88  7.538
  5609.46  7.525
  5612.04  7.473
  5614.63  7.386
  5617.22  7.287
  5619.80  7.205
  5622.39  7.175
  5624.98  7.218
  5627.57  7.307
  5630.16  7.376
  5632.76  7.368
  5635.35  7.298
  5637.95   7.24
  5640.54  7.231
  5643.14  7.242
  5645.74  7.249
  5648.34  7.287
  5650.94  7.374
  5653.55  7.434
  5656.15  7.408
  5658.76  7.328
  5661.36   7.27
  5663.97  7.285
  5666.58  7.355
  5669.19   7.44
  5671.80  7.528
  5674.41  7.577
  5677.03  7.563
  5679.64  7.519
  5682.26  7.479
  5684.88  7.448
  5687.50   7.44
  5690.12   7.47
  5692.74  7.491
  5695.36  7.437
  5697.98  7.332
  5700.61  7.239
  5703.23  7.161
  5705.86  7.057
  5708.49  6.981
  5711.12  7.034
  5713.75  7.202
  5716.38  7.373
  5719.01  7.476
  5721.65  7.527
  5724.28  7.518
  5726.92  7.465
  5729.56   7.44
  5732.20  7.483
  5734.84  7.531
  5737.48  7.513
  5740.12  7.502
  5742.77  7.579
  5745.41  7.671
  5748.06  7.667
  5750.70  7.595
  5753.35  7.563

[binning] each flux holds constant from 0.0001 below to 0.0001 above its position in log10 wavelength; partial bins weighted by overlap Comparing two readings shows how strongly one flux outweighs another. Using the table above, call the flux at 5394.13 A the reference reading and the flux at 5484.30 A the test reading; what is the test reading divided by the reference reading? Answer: 0.98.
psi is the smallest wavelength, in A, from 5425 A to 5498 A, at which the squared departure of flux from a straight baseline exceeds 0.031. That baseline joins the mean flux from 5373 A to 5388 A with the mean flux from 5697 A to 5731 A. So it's 5429.02 A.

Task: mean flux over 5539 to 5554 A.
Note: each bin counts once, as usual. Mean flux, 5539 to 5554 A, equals 7.68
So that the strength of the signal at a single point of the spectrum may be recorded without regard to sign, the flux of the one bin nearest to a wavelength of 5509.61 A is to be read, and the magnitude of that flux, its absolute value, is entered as 7.15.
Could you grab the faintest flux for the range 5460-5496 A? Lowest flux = 7.028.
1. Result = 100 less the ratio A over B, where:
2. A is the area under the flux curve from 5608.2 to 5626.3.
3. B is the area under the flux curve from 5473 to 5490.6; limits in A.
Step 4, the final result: 99.0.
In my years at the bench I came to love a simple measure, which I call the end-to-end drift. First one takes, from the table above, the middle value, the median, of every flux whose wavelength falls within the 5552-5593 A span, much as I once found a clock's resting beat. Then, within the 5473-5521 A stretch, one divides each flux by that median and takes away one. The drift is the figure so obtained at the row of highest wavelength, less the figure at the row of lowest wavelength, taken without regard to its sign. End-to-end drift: 0.031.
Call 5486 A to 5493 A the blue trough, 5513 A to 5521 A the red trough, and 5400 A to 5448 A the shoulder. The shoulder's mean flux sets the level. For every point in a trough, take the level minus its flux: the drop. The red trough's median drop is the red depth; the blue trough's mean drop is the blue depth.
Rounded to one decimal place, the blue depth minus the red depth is -0.3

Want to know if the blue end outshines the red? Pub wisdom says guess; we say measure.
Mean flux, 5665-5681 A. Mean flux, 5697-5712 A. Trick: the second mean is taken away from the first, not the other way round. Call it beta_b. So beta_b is 0.36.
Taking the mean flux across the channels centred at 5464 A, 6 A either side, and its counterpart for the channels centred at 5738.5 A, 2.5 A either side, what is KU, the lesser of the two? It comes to 7.33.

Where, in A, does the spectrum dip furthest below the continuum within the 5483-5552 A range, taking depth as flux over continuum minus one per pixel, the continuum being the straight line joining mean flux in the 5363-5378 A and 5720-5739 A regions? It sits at 5509.61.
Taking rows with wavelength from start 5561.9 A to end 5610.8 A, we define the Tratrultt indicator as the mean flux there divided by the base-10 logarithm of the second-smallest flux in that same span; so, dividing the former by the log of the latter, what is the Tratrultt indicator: 8.66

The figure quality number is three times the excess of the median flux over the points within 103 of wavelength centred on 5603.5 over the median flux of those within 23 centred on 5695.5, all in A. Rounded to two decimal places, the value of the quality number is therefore -0.24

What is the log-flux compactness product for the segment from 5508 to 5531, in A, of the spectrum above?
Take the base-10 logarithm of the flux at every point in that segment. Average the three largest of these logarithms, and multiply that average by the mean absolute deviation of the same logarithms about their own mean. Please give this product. 0.0036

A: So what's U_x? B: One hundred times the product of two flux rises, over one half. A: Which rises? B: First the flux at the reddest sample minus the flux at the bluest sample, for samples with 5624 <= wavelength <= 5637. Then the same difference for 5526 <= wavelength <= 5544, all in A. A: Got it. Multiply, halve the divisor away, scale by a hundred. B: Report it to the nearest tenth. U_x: 4.6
